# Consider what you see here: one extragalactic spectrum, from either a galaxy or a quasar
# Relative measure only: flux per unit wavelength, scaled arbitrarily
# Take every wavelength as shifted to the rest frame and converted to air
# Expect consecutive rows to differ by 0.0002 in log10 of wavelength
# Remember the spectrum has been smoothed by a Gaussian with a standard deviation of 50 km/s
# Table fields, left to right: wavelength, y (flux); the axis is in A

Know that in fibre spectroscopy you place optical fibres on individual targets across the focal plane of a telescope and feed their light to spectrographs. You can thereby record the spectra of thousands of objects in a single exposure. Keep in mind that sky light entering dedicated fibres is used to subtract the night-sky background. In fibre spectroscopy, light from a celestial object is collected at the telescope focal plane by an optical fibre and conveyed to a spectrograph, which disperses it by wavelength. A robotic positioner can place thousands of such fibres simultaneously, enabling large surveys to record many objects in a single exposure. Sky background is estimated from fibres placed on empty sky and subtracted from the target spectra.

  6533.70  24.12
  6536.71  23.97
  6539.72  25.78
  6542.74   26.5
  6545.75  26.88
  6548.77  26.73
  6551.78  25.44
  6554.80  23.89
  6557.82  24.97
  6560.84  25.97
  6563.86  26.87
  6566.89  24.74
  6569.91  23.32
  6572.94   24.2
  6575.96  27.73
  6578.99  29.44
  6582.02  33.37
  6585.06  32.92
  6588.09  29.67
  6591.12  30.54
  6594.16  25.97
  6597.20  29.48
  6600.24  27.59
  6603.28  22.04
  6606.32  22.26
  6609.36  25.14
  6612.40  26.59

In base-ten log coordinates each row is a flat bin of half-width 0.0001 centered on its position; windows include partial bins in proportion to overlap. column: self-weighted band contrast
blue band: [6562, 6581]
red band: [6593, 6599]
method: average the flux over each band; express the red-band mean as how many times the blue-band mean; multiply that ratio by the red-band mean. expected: 29.5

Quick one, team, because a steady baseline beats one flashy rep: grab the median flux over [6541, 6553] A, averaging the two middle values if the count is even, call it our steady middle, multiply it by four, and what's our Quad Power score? 106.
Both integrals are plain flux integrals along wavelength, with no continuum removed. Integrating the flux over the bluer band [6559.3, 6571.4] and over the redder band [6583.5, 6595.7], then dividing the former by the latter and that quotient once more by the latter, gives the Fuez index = 0.0023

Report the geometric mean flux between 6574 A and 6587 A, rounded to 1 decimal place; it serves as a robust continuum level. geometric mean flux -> 30.8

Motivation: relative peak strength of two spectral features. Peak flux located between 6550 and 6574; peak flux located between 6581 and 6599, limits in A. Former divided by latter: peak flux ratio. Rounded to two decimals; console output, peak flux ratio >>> 0.81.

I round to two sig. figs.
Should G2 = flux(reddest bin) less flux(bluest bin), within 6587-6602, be -2.1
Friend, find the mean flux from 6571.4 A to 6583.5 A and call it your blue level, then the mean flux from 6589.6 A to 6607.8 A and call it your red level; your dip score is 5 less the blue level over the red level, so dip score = 3.91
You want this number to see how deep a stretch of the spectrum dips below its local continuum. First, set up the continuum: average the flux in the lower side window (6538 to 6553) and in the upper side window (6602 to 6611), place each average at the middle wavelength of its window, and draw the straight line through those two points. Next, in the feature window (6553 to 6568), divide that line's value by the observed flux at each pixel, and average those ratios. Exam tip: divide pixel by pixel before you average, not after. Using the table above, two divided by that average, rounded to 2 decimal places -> 1.98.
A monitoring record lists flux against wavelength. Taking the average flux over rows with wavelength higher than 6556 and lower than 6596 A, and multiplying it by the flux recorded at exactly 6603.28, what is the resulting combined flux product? 610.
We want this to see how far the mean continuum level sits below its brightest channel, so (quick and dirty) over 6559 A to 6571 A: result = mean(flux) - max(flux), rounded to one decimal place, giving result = -1.6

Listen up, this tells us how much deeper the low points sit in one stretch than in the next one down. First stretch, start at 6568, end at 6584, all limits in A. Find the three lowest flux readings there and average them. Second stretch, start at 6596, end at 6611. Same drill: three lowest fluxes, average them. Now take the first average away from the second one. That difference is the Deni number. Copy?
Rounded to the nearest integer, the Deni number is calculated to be -2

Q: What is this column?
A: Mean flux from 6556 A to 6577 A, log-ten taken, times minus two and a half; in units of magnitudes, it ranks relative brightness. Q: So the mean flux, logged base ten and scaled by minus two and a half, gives -3.51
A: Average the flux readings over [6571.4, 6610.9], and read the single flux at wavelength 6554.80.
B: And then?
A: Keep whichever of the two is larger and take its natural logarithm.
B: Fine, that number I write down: 3.32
